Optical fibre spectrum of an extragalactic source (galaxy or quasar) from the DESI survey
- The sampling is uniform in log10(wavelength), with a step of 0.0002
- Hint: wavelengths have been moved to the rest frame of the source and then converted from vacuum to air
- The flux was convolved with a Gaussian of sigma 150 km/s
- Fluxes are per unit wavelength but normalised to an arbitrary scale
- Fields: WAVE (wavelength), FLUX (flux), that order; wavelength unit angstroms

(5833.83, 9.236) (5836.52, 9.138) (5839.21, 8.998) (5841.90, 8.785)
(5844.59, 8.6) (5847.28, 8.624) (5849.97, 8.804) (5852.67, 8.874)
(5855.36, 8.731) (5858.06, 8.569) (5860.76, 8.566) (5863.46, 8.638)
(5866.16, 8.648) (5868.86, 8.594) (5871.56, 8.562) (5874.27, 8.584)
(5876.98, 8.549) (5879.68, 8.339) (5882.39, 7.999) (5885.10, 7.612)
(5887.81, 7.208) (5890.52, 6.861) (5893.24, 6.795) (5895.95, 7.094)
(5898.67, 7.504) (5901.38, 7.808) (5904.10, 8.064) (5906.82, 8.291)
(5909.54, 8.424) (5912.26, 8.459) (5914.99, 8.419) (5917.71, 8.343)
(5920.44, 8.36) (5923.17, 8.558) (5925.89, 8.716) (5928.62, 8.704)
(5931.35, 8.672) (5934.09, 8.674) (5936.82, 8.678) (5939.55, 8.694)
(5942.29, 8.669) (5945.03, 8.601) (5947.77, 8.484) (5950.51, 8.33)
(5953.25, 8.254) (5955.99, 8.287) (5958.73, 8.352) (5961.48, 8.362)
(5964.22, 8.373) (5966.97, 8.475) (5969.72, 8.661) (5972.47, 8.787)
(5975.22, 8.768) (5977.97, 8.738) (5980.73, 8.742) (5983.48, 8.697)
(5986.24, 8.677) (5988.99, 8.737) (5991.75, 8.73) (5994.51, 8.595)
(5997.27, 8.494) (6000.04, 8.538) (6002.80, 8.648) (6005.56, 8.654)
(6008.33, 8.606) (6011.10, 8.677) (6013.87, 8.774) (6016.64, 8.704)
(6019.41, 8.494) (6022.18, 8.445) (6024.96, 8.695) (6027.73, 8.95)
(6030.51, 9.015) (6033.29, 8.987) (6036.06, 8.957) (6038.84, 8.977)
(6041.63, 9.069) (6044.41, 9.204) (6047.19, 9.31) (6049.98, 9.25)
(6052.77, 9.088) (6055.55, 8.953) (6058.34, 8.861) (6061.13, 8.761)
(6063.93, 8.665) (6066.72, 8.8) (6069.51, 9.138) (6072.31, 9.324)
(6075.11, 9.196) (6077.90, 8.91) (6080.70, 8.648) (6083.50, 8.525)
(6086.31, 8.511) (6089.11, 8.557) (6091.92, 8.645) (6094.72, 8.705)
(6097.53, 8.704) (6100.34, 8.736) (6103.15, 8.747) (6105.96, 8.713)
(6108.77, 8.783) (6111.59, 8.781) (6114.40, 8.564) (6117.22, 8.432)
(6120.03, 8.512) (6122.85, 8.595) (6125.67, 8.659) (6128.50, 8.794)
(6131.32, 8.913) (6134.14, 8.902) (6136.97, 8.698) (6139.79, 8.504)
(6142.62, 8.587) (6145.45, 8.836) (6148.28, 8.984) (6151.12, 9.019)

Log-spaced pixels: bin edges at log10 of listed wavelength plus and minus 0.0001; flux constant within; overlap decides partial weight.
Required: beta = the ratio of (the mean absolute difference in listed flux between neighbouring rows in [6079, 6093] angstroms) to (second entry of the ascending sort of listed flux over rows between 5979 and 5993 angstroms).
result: 0.008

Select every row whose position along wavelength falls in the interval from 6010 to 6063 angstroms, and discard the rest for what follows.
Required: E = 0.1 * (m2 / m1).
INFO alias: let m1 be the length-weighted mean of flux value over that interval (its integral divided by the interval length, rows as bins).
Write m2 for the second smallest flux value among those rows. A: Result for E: 0.095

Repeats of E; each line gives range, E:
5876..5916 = 0.088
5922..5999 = 0.096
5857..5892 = 0.088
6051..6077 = 0.098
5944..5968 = 0.099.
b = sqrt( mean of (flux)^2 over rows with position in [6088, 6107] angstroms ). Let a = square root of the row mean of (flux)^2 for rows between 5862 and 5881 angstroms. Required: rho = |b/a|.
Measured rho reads 1.01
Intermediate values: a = 8.56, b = 8.69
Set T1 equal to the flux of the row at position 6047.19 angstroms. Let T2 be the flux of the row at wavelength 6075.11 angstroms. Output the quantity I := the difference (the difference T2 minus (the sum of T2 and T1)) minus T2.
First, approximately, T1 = 9.31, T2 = 9.196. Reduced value -18.5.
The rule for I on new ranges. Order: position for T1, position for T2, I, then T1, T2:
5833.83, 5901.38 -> -17.0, 9.236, 7.808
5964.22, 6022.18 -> -16.8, 8.373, 8.445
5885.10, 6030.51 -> -16.6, 7.612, 9.015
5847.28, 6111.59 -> -17.4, 8.624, 8.781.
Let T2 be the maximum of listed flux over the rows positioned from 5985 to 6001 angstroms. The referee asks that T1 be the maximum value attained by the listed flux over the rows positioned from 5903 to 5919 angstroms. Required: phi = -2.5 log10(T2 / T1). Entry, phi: -0.04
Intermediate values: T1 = 8.459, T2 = 8.737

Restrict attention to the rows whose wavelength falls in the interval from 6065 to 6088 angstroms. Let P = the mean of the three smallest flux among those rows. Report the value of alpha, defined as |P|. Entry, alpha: 8.56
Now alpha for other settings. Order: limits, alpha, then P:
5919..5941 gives 8.53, 8.53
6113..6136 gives 8.50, 8.50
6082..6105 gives 8.53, 8.53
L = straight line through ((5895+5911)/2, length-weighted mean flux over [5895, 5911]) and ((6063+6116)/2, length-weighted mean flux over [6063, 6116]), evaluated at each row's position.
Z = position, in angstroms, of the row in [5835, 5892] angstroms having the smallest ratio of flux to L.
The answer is 5890.52 angstroms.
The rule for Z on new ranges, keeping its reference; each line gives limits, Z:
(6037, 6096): 6086.31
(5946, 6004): 5953.25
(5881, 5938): 5893.24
